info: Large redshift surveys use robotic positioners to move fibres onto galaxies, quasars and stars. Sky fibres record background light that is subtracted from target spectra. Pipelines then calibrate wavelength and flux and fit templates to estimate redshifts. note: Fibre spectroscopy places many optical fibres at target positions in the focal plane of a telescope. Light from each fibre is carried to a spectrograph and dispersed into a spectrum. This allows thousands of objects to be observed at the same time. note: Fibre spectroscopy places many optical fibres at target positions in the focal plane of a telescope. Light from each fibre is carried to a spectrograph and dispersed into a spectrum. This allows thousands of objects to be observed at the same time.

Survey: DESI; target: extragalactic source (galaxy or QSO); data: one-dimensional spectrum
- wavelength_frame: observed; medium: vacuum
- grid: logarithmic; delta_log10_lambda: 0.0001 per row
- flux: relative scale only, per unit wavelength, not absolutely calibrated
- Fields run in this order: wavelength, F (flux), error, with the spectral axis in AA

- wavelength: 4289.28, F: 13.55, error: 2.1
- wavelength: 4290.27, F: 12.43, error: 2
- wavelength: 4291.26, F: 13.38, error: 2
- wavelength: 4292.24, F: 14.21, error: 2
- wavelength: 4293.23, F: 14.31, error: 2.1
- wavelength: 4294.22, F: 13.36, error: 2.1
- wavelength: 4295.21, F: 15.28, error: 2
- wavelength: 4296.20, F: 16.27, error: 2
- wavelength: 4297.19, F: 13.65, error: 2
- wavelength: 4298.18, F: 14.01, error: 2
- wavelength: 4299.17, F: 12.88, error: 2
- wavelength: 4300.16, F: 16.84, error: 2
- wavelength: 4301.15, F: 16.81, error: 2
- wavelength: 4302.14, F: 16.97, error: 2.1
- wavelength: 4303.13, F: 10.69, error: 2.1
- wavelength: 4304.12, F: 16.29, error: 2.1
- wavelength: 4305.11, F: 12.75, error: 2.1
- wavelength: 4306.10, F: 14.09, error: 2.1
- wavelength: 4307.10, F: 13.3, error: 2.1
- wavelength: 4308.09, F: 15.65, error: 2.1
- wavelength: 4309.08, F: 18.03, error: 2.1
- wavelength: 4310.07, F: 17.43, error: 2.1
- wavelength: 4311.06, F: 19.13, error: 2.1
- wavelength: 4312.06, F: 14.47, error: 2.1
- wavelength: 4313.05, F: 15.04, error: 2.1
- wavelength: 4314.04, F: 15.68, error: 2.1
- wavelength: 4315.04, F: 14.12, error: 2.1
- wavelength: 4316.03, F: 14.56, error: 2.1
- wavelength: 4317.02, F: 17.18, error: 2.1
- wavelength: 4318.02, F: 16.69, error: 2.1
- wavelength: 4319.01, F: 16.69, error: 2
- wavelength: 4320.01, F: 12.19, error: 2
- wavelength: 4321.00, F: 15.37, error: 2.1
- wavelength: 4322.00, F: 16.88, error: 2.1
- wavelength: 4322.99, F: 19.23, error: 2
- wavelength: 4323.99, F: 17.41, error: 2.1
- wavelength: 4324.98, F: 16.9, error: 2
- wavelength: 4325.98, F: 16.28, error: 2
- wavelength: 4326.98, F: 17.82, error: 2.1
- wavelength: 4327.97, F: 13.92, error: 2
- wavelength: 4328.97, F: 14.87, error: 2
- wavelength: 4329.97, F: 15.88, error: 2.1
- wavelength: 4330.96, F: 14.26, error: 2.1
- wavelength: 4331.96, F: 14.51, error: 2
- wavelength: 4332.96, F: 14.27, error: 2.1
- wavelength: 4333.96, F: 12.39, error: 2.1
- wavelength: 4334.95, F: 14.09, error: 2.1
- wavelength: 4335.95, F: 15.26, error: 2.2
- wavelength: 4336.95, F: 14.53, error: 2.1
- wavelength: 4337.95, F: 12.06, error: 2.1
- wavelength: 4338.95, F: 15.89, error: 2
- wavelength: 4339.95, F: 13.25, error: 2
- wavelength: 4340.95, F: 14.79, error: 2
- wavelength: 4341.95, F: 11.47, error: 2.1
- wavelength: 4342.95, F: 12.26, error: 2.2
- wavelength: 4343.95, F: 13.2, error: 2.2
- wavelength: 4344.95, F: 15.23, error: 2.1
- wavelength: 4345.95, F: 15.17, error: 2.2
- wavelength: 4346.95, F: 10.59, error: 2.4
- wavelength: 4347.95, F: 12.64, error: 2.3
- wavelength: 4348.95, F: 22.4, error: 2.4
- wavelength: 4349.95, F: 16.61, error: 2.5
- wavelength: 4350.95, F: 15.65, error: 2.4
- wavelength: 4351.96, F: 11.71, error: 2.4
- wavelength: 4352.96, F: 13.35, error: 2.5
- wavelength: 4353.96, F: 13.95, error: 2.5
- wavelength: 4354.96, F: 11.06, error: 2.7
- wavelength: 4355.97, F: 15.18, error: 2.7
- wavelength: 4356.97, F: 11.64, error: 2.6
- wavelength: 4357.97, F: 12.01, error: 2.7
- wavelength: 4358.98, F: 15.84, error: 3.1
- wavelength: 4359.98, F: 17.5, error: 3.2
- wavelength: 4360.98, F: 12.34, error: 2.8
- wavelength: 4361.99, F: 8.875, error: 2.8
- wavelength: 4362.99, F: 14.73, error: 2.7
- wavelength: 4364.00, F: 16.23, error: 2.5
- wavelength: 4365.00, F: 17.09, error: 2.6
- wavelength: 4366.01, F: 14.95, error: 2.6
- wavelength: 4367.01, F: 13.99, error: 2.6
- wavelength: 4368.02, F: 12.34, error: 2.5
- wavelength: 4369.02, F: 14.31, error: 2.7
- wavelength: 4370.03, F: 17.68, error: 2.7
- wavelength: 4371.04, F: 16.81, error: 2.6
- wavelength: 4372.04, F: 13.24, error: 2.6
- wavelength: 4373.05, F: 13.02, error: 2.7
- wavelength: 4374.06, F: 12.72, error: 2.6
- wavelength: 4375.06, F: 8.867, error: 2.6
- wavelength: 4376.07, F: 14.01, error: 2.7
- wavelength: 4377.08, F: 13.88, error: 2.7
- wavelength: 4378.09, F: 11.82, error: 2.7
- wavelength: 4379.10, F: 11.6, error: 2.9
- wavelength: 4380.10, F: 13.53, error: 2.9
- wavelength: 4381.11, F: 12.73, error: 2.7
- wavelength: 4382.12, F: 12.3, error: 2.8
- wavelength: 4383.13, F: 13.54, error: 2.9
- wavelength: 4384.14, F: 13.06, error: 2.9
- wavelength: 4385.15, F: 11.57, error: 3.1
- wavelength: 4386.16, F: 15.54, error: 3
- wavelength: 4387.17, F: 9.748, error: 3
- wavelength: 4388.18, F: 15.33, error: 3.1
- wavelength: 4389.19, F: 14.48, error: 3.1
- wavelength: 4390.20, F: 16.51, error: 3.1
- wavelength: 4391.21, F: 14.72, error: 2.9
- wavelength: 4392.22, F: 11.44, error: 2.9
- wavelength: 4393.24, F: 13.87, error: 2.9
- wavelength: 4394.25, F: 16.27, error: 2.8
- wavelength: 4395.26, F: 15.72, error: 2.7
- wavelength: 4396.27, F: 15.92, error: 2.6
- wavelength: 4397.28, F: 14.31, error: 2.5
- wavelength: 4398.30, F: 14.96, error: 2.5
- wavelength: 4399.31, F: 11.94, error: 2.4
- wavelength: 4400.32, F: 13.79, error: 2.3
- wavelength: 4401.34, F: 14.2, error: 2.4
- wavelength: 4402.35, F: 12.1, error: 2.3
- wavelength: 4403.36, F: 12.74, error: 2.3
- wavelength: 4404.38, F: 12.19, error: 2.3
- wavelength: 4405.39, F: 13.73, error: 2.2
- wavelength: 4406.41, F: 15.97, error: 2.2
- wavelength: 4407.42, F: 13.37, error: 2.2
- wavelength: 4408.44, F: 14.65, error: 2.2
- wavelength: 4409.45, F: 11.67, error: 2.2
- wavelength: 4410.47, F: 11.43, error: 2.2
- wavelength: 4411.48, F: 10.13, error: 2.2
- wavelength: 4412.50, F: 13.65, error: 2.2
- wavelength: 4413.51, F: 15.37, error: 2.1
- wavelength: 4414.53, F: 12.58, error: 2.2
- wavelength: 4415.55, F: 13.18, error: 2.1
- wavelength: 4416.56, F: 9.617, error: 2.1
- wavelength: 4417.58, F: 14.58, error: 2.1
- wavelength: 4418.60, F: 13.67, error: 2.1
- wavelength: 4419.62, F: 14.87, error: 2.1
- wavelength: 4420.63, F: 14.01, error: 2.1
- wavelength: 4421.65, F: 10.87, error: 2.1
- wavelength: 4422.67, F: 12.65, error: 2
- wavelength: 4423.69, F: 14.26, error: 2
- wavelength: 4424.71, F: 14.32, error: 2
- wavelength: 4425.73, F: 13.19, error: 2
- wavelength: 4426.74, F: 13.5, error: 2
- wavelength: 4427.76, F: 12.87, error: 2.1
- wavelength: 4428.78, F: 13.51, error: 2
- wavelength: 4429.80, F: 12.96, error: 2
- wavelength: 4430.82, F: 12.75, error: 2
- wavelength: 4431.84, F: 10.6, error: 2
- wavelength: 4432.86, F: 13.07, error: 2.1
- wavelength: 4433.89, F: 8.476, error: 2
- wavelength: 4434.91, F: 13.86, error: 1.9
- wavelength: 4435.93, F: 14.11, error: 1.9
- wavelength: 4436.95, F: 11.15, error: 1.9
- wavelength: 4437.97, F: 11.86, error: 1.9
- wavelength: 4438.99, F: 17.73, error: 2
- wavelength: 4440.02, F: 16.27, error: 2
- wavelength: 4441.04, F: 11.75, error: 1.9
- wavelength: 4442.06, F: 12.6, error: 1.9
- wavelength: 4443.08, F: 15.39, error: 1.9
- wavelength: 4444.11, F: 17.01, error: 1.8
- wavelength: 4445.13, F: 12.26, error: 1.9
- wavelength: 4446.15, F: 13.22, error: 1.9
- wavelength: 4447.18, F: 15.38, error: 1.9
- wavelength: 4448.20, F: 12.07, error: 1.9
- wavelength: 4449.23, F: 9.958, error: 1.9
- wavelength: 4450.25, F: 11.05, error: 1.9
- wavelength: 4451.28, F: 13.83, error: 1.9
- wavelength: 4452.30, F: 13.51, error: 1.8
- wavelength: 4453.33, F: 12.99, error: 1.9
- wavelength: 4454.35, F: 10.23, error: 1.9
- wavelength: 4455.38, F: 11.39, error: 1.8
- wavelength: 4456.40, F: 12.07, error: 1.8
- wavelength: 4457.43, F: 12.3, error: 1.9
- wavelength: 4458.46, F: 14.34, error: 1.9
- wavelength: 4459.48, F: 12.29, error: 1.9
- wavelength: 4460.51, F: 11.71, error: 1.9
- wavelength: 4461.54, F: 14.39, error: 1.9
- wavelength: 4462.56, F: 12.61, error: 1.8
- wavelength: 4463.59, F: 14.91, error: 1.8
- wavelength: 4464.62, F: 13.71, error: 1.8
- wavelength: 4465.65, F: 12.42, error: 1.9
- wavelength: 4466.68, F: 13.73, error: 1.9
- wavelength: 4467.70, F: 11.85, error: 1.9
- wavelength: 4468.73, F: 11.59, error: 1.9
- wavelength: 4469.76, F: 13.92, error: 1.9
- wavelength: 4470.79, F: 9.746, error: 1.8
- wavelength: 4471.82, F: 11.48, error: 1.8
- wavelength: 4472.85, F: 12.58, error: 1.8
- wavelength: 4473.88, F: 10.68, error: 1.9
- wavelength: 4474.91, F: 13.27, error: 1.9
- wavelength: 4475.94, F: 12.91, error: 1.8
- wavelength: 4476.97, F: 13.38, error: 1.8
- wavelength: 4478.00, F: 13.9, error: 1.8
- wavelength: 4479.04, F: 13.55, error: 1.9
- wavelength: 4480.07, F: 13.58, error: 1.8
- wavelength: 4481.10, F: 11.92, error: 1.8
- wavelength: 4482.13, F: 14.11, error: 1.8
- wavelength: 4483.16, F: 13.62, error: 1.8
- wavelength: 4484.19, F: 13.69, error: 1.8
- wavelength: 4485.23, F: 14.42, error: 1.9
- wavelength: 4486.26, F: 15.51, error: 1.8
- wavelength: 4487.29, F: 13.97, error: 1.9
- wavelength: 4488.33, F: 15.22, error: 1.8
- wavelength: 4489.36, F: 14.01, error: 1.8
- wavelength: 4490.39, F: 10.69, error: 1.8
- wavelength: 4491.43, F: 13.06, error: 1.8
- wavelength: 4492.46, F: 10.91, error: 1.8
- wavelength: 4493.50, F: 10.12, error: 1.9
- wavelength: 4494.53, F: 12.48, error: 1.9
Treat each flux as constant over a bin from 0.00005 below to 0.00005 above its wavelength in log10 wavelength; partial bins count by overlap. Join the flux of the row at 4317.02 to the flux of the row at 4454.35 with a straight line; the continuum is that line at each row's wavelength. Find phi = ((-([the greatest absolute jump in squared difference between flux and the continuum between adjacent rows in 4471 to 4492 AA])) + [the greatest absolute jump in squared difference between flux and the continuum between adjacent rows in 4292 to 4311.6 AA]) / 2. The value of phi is 13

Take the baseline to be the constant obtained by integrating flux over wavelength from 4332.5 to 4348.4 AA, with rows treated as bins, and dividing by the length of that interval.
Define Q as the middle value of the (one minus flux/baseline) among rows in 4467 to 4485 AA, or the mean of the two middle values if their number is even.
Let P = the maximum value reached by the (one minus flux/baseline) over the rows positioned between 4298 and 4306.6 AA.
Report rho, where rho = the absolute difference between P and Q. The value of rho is 0.19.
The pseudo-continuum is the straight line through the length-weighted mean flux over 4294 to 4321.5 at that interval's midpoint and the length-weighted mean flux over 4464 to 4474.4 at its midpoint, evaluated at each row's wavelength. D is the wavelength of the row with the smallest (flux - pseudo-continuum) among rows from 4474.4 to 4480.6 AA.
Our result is 4475.94 AA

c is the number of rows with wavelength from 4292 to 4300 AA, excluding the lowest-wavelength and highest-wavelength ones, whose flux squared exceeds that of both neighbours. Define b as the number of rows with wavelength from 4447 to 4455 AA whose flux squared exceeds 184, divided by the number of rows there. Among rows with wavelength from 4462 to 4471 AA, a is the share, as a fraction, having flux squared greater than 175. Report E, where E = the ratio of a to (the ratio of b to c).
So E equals 5.33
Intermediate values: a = 0.44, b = 0.25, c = 3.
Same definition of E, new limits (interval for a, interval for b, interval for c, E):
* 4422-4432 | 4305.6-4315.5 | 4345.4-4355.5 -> 0.89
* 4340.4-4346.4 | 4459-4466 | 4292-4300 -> 3.50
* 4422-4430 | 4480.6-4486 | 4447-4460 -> 1.25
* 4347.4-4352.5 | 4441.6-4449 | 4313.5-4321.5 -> 1.40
